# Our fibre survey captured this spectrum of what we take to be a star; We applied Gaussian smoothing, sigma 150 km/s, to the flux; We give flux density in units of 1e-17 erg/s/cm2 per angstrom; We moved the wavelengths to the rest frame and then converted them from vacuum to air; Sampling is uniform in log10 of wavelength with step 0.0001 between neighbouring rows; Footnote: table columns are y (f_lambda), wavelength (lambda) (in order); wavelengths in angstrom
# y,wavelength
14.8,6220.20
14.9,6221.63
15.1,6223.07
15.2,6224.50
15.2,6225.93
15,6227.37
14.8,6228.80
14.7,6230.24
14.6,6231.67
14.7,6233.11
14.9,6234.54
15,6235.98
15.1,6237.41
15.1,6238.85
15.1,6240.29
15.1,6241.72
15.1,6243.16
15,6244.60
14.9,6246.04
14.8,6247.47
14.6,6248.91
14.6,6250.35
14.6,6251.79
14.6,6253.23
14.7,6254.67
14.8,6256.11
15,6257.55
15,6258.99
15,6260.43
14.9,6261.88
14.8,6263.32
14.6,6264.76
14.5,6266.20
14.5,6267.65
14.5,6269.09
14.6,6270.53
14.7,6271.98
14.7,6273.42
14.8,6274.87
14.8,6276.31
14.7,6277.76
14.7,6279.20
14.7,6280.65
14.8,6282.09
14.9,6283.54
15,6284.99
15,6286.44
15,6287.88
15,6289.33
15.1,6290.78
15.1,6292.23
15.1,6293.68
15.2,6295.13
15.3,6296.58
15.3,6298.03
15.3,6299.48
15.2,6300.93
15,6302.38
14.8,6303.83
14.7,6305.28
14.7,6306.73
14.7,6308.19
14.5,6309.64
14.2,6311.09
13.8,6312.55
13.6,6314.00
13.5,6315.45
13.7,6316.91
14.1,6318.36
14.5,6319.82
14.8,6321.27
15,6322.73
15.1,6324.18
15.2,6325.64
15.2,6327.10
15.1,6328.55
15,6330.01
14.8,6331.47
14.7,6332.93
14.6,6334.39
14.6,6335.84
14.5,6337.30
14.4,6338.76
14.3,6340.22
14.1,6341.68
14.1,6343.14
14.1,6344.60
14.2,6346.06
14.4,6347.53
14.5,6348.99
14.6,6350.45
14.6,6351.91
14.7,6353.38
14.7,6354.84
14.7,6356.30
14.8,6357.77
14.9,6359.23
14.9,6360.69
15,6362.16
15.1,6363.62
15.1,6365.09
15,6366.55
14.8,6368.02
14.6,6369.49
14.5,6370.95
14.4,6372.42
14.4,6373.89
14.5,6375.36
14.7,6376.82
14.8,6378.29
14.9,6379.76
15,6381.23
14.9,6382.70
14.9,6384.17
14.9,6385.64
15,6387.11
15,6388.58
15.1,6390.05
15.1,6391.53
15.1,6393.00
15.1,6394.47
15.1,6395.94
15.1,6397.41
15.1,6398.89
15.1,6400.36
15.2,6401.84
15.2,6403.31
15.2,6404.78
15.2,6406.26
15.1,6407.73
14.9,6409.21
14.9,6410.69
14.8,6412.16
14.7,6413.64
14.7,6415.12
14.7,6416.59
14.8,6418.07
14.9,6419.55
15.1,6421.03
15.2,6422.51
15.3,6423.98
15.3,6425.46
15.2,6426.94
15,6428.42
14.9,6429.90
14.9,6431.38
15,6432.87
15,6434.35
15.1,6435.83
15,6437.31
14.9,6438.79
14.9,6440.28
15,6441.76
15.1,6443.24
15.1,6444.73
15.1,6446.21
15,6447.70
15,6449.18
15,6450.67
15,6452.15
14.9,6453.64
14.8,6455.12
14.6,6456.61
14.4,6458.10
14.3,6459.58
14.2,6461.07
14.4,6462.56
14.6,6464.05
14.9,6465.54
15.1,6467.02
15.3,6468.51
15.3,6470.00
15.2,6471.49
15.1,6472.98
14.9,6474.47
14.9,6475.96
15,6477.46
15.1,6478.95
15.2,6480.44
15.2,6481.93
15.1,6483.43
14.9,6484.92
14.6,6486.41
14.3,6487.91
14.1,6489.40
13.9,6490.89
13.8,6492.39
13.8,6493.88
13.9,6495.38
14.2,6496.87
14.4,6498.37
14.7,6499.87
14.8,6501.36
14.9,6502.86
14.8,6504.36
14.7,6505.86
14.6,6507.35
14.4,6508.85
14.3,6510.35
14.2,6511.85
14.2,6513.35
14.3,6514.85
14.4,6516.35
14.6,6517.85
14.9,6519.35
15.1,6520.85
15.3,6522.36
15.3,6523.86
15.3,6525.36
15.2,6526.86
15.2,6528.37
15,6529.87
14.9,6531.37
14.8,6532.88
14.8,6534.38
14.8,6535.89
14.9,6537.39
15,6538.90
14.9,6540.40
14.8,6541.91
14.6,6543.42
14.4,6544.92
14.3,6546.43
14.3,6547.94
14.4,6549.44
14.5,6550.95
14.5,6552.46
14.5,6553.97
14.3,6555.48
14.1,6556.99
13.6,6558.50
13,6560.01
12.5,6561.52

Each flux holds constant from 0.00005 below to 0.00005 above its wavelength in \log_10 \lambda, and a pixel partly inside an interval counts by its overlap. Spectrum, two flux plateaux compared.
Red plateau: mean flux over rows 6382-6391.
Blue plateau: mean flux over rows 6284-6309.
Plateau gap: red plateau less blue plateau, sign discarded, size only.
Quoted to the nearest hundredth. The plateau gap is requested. 0.06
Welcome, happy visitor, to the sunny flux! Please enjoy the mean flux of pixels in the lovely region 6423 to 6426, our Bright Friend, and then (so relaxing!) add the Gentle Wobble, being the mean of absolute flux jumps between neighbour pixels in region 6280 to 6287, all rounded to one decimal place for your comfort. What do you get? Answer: 15.4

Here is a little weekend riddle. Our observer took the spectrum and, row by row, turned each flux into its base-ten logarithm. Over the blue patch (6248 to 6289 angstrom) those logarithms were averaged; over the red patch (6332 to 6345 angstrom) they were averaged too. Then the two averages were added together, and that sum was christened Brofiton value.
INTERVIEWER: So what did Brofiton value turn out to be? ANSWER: 2.33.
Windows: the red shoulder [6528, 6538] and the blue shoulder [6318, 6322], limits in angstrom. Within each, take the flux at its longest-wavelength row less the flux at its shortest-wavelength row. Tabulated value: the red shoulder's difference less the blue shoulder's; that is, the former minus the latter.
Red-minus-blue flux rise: -1.0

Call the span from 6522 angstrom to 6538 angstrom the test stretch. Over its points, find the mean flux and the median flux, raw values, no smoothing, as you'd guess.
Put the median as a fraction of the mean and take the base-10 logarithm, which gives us -0.0013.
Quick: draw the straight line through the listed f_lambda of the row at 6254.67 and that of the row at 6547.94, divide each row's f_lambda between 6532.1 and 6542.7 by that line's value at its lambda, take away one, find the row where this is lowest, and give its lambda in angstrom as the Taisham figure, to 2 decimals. 6532.88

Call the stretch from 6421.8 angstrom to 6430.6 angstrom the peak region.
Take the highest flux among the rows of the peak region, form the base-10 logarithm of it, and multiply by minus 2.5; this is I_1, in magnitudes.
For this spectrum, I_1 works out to -2.96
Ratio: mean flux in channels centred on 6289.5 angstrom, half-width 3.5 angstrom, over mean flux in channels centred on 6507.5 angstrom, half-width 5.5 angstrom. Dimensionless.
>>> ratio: 1.03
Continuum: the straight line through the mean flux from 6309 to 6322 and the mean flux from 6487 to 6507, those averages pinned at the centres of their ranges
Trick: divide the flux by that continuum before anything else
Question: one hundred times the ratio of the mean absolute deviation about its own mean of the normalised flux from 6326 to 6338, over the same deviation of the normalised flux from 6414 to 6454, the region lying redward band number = 200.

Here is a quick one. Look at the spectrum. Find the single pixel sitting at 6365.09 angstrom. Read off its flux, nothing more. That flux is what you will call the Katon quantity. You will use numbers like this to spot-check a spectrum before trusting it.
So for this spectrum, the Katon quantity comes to 15.1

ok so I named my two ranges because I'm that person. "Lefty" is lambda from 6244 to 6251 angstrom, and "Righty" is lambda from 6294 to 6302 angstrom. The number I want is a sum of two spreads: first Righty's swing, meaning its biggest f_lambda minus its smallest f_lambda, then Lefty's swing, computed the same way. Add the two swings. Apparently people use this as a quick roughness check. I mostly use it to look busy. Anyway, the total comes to 0.50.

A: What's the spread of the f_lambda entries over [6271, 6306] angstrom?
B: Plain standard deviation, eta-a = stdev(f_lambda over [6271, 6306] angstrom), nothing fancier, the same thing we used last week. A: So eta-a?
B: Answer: 0.21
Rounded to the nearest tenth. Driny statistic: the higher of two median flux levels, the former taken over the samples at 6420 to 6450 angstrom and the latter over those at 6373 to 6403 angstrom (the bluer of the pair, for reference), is 15.0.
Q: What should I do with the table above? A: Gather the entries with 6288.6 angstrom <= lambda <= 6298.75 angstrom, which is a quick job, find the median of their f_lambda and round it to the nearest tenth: 15.1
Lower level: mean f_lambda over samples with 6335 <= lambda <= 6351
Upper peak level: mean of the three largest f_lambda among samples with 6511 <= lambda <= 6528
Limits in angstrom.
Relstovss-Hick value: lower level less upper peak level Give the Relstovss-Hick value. -0.95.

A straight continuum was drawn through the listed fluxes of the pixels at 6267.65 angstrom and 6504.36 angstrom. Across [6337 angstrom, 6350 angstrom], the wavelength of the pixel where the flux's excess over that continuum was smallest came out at 6344.60 angstrom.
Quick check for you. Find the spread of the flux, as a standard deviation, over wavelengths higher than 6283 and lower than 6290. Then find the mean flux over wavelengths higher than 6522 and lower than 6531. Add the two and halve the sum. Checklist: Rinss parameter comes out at 7.63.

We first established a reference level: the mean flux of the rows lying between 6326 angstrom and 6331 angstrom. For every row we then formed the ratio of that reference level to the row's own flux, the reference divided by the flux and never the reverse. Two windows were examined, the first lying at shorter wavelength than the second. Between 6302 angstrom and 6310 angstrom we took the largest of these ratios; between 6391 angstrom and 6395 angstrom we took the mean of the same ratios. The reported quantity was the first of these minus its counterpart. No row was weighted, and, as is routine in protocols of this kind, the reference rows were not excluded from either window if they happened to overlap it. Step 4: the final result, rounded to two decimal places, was 0.04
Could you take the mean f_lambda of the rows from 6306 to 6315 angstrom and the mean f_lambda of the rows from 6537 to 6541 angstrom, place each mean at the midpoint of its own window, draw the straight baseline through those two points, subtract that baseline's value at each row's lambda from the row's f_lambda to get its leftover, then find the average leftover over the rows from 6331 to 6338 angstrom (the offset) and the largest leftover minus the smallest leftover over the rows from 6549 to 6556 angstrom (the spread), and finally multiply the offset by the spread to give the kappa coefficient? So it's 0.07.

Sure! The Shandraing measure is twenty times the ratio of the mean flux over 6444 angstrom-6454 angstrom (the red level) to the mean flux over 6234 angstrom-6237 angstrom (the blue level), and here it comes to 20.1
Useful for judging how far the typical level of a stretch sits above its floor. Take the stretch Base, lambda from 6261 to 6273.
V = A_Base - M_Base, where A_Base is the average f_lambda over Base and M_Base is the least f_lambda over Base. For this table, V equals 0.14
